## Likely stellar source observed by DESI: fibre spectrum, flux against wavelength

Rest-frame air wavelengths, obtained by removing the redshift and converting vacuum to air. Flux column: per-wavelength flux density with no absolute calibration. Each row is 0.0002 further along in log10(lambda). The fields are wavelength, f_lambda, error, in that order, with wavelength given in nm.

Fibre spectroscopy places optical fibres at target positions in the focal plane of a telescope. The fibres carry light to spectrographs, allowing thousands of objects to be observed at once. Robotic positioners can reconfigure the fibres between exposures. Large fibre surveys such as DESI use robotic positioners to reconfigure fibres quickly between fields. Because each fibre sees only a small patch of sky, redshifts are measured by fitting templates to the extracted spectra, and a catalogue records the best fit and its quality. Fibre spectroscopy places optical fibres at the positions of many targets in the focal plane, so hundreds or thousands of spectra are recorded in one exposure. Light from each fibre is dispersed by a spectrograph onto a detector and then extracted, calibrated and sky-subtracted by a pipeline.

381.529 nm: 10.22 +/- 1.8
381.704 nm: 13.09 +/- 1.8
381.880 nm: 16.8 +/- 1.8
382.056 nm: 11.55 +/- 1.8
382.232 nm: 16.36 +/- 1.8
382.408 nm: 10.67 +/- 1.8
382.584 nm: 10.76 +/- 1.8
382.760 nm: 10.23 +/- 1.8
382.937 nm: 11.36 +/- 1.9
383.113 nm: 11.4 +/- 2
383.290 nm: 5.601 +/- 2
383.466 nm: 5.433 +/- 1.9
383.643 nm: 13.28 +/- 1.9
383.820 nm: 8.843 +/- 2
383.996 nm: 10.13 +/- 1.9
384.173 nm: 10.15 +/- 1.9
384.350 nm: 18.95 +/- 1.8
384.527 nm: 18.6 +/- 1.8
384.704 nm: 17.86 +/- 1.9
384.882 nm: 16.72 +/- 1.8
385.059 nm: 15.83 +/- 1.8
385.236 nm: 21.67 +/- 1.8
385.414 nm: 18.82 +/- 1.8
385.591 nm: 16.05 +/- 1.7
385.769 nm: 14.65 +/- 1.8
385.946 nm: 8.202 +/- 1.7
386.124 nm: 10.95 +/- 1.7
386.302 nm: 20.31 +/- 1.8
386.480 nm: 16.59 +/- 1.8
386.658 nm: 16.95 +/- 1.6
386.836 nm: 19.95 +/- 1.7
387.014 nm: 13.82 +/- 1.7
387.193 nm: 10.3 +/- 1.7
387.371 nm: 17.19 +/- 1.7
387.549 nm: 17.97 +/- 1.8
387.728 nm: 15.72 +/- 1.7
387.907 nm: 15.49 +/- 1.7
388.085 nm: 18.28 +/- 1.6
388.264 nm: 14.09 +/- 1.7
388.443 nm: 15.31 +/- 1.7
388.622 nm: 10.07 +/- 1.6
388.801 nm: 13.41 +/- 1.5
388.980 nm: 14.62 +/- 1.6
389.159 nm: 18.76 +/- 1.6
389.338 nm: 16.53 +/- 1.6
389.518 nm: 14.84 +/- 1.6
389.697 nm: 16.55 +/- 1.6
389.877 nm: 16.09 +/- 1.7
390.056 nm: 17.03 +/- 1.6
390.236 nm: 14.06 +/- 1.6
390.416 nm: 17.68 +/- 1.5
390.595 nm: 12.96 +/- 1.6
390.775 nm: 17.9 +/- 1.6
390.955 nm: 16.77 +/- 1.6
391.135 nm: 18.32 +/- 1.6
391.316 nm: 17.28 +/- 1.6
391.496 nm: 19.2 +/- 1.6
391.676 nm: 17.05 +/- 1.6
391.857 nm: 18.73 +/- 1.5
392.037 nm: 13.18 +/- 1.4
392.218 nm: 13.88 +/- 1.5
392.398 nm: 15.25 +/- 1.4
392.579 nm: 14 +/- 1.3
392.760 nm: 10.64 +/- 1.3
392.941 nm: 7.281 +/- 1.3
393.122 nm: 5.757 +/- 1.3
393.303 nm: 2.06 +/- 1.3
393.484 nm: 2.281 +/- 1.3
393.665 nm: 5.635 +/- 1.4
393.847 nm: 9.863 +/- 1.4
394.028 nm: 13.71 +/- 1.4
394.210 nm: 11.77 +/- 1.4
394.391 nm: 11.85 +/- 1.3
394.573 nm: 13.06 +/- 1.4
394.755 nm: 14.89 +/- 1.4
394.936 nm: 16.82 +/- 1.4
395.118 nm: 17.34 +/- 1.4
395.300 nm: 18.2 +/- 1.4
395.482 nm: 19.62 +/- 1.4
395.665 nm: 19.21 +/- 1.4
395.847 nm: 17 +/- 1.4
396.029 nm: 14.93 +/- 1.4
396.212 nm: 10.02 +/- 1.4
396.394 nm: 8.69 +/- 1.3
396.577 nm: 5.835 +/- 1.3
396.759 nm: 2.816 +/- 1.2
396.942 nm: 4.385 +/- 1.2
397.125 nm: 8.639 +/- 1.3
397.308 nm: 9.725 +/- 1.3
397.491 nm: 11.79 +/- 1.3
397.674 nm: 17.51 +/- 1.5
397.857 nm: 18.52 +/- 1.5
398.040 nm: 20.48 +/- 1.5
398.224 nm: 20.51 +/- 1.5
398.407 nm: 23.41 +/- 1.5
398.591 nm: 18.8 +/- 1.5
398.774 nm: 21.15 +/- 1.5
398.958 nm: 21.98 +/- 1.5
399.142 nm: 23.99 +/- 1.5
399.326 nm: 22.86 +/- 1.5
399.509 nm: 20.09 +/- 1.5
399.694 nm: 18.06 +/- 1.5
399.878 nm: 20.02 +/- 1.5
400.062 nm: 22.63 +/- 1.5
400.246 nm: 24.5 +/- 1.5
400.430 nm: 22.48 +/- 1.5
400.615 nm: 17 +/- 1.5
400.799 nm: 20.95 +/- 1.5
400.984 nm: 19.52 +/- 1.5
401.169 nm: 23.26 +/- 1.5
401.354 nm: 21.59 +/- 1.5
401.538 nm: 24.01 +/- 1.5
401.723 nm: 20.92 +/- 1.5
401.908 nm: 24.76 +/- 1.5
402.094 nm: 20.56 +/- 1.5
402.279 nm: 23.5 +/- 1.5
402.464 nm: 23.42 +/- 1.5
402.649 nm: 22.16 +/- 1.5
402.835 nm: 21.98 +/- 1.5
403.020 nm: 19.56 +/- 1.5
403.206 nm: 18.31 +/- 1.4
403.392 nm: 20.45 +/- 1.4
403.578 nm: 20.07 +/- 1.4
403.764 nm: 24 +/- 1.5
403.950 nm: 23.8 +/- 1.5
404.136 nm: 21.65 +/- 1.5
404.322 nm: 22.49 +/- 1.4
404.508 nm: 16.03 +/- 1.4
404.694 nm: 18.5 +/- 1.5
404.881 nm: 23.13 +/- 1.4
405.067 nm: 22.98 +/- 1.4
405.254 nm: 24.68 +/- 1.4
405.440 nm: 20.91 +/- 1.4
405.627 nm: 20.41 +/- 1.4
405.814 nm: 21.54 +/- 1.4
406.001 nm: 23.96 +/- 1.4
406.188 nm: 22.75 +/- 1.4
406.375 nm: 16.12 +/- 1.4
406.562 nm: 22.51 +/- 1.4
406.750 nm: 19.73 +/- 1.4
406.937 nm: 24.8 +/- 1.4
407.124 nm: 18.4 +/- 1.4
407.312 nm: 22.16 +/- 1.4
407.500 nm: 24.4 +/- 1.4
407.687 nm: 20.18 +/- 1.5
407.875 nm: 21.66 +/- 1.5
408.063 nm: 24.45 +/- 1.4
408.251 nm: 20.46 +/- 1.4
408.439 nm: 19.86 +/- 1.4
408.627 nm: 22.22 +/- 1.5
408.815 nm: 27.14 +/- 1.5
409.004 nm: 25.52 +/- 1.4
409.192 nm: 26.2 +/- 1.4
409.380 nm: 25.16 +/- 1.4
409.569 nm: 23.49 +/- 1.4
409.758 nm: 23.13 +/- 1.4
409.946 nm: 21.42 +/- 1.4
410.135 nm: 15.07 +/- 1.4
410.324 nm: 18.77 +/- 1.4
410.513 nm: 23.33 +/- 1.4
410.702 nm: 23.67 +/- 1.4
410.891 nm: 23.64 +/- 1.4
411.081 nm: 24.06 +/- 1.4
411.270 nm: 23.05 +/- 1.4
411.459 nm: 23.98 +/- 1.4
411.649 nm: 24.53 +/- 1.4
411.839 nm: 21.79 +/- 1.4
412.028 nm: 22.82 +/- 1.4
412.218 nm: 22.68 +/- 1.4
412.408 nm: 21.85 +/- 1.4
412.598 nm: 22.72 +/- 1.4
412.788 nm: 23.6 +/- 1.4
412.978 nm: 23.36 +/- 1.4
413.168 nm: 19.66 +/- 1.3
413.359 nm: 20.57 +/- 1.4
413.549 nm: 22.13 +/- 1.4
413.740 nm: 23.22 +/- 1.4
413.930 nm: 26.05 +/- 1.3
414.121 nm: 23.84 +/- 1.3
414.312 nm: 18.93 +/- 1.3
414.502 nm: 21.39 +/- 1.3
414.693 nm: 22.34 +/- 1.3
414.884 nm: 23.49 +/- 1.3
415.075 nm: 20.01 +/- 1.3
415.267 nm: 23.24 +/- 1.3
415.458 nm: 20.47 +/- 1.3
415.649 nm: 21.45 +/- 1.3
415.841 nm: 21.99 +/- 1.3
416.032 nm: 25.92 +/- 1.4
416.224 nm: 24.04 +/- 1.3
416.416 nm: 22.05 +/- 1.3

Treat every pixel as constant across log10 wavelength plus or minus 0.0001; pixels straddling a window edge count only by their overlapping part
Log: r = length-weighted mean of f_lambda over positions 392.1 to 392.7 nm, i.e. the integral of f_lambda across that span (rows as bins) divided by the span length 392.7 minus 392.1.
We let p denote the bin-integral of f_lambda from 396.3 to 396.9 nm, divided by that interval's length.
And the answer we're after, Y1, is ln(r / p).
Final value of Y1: 0.9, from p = 6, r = 14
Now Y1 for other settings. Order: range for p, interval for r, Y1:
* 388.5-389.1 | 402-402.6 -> 0.5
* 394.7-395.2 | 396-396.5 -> -0.4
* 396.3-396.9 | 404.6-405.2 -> 1.3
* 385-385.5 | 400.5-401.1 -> 0.0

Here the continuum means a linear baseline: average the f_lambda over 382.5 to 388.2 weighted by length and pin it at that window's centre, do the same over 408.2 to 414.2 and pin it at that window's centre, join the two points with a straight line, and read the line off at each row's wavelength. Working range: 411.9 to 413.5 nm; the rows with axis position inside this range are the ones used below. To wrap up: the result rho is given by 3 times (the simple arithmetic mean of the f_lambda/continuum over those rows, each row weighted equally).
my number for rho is 2.9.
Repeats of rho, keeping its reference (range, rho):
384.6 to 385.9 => 3.6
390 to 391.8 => 3.1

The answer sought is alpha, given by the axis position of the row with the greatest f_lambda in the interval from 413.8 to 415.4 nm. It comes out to 413.930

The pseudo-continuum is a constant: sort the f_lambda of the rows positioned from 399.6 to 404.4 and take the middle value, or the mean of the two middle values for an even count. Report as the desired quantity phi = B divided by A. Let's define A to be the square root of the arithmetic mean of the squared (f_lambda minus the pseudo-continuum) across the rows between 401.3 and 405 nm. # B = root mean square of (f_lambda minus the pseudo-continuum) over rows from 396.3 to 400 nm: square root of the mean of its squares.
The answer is 4.0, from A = 2.2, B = 9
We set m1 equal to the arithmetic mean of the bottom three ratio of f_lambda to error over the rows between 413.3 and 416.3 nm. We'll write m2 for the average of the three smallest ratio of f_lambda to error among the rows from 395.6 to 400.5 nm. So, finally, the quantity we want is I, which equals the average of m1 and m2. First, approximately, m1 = 15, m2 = 3.5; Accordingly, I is 9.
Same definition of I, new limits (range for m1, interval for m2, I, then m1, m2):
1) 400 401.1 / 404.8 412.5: 12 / 13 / 11.8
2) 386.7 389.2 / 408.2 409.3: 11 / 7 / 14.5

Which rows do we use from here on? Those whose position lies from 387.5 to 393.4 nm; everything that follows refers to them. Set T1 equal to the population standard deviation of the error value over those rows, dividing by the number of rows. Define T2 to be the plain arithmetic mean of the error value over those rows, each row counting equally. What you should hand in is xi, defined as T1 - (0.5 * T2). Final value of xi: -0.643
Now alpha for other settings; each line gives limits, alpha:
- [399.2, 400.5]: 400.246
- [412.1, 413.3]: 412.788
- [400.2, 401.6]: 400.246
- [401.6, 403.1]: 401.908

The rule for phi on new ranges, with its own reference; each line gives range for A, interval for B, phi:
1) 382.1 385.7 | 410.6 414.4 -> 0.2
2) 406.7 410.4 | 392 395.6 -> 3.7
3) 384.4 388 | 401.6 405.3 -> 0.3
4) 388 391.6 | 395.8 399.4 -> 1.5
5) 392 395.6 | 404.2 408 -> 0.2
